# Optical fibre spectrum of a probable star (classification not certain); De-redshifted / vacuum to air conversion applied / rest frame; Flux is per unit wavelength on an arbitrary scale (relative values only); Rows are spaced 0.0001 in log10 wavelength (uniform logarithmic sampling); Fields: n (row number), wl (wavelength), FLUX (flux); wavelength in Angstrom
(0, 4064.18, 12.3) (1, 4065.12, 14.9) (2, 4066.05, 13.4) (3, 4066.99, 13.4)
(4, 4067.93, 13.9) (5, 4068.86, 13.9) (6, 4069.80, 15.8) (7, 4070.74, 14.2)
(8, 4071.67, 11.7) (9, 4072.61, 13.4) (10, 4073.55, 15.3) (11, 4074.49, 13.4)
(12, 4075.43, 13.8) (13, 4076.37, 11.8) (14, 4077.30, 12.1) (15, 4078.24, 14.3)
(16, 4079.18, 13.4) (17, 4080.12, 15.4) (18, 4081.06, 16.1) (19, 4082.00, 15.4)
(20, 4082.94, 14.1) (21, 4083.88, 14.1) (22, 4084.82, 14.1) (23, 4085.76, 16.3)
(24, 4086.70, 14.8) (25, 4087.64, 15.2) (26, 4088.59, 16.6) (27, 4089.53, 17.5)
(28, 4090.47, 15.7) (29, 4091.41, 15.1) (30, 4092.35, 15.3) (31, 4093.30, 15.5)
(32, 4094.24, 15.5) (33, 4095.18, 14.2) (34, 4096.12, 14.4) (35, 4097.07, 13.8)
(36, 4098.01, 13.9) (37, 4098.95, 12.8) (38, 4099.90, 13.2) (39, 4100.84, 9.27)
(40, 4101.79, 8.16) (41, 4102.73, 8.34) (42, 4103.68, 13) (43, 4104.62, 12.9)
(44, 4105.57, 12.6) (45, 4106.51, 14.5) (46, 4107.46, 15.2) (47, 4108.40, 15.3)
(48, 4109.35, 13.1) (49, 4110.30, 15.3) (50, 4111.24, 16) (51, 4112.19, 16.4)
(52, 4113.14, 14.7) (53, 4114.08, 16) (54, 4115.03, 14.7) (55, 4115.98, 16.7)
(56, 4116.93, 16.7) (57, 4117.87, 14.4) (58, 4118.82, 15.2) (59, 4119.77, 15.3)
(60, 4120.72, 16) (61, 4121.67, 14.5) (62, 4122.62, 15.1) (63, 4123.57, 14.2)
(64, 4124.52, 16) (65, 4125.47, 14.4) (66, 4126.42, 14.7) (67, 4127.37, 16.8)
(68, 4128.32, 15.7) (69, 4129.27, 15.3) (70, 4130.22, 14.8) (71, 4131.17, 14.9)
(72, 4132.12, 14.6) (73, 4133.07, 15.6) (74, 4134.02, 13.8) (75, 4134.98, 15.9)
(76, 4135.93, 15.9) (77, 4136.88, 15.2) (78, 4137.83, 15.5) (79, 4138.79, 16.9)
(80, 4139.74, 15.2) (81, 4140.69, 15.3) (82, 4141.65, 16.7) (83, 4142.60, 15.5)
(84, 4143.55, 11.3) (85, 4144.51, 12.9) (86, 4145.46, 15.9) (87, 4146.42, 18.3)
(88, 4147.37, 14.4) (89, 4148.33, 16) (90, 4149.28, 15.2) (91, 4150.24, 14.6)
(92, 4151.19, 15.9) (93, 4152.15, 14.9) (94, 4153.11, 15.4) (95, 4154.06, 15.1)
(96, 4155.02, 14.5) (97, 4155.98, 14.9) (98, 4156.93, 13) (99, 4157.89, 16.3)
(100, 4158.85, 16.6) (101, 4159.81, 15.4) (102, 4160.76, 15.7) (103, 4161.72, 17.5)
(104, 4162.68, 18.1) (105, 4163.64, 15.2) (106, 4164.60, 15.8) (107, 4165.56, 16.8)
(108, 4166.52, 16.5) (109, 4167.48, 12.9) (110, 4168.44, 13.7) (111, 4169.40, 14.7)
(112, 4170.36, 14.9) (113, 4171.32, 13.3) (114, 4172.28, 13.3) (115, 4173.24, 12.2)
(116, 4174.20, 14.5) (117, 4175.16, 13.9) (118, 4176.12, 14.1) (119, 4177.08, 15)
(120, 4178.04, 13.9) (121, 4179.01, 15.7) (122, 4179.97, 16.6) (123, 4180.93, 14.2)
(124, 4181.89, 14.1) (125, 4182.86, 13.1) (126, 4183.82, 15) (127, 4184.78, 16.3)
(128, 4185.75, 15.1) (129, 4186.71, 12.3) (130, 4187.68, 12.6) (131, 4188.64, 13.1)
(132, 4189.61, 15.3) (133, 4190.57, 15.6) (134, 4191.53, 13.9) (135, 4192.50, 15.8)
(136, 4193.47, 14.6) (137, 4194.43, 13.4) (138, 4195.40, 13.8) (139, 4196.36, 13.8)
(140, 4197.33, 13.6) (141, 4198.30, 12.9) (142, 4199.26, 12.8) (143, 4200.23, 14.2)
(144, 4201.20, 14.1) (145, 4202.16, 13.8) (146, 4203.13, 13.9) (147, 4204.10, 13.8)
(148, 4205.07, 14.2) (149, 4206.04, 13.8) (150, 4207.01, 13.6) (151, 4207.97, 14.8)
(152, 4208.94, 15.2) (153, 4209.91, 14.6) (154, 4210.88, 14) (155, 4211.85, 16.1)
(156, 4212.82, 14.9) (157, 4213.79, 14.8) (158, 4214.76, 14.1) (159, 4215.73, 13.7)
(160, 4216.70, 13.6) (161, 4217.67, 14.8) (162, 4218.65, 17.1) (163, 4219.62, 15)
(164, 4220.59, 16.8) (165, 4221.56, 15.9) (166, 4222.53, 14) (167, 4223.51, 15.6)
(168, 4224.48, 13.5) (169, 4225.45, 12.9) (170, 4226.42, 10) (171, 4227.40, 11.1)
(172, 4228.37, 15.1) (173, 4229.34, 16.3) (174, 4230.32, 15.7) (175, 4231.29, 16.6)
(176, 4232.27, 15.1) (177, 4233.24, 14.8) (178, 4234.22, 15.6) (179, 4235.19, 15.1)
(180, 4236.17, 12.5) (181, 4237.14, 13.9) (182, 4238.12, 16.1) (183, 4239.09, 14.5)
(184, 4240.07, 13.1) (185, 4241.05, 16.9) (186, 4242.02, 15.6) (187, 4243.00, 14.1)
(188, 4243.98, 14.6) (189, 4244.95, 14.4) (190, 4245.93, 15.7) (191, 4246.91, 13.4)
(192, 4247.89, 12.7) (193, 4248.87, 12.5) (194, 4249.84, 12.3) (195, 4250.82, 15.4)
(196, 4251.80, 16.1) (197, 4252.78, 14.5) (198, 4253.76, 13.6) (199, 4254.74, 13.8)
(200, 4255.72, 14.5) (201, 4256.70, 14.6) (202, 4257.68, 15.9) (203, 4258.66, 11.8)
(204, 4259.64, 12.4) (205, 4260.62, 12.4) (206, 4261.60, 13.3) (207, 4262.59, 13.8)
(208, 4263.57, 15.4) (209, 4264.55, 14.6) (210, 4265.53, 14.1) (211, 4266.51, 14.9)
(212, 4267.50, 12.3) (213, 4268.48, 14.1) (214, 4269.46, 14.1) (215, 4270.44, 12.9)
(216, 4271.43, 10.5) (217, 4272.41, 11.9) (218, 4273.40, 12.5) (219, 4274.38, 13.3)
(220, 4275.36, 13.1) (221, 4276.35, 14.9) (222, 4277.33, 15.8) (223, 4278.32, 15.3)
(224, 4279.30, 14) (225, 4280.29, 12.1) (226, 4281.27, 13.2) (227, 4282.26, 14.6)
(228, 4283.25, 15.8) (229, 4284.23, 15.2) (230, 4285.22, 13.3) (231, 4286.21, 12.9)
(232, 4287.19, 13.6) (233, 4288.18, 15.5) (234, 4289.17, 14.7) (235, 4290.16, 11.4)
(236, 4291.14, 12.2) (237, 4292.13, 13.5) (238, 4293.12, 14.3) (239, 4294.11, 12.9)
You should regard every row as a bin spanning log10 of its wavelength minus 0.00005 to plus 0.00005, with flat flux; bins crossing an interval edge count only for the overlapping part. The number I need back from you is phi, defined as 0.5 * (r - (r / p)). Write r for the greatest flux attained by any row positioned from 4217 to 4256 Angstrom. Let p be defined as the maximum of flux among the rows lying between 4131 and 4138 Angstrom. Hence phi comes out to 8.01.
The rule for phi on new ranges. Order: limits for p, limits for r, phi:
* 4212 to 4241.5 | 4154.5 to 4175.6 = 8.52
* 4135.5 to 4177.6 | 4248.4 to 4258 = 7.61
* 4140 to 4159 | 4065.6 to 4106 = 8.27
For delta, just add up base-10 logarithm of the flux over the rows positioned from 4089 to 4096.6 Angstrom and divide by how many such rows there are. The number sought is 1.19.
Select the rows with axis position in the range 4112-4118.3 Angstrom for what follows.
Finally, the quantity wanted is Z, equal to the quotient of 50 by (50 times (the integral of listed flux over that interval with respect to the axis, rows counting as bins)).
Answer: 0.0101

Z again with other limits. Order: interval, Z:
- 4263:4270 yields 0.0100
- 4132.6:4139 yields 0.0101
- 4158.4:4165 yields 0.0093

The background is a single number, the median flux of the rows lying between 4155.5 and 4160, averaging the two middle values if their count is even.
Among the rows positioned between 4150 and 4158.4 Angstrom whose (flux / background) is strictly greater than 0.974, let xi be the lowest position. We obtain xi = 4151.19 Angstrom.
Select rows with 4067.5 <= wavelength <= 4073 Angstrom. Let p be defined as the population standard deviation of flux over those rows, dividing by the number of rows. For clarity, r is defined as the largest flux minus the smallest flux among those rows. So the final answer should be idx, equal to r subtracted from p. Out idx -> -2.9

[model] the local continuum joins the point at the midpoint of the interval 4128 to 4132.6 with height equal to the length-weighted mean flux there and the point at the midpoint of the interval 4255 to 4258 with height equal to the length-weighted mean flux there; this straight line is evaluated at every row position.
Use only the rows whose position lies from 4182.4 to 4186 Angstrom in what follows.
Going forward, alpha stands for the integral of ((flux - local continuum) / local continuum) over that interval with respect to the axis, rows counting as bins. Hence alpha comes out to -0.02 Angstrom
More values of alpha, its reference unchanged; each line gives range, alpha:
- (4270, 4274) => -0.77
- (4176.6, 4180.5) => 0.08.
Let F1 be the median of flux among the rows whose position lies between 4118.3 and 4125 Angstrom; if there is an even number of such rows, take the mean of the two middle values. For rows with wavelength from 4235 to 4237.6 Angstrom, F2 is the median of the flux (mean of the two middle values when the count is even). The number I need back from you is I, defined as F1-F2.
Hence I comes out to 1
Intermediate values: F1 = 15.2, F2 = 13.9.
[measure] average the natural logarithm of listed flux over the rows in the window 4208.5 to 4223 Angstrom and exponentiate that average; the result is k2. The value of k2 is 14.9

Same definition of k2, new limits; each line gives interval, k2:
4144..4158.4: 15.1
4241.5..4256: 14.2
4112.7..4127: 15.2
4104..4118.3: 14.9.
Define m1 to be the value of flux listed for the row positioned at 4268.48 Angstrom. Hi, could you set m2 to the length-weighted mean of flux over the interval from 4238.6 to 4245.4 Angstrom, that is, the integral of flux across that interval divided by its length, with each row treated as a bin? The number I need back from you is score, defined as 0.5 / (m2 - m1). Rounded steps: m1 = 14.1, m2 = 14.76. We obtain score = 0.8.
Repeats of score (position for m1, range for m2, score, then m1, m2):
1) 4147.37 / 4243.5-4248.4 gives -2.0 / 14.4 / 14.15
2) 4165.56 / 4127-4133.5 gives -0.4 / 16.8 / 15.38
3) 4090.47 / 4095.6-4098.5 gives -0.3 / 15.7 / 14.04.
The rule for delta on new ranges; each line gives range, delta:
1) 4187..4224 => 1.16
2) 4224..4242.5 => 1.16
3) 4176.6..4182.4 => 1.17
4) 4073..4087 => 1.15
